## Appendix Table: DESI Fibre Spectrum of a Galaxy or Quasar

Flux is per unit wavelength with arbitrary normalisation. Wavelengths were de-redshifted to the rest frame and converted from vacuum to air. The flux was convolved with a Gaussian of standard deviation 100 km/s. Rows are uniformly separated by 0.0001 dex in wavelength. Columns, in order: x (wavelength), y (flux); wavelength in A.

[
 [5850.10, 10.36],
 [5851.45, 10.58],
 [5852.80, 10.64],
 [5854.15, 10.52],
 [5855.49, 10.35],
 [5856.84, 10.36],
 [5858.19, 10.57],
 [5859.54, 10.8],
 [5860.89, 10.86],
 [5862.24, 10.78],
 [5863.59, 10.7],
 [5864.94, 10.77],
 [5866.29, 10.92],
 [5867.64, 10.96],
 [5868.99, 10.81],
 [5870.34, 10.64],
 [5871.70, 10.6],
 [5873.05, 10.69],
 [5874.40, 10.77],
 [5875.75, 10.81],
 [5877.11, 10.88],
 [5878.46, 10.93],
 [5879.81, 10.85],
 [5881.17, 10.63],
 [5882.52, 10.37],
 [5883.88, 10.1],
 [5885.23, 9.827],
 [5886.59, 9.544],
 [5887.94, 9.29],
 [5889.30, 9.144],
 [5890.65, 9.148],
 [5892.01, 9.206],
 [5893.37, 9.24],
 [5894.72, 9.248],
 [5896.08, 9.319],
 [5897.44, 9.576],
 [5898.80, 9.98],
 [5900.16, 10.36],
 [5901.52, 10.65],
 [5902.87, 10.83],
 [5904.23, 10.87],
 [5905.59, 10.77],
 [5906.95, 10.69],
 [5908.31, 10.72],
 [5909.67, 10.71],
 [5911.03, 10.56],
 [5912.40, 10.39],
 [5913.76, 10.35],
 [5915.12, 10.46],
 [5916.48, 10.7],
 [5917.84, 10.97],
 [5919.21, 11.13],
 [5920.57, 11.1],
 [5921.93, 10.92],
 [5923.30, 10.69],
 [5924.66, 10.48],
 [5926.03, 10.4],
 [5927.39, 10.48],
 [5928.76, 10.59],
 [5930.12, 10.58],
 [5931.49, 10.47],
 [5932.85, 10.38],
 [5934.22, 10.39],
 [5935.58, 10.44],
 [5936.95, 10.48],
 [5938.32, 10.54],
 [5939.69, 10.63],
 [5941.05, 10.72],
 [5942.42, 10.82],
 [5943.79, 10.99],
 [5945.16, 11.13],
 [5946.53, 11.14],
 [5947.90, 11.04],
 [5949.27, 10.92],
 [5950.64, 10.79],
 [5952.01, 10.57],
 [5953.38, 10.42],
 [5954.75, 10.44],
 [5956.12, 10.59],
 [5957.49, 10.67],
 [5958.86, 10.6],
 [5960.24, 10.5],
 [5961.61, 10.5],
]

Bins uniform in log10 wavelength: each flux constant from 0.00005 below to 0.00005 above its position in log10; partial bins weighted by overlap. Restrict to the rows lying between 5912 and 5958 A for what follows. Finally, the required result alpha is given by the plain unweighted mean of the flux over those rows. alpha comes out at 10.7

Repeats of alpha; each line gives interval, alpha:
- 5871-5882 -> 10.8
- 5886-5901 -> 9.5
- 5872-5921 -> 10.3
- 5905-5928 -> 10.7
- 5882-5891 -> 9.6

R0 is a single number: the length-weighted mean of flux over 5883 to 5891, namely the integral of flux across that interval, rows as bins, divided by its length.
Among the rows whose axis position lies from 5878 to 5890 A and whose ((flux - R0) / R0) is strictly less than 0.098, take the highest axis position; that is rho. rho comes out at 5889.30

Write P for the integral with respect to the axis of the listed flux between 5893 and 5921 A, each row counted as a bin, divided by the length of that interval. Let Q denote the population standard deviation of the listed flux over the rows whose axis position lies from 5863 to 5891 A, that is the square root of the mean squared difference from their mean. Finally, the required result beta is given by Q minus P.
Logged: -9.8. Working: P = 10.4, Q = 0.61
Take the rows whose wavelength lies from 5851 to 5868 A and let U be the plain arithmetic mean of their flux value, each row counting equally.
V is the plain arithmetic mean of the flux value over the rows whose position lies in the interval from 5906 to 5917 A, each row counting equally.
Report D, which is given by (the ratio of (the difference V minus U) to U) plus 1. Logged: 0.99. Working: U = 10.68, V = 10.6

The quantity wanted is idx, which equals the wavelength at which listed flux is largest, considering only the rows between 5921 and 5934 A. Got 5921.93 A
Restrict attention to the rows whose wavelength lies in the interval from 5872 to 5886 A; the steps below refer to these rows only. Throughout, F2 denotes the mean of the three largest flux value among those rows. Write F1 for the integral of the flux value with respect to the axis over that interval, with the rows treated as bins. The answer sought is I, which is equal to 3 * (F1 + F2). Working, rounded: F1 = 148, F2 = 10.89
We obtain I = 477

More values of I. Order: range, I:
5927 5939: 409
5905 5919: 479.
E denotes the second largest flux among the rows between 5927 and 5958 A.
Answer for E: 11.13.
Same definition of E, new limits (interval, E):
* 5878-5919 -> 10.93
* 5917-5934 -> 11.1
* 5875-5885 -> 10.88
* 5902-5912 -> 10.83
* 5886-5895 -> 9.29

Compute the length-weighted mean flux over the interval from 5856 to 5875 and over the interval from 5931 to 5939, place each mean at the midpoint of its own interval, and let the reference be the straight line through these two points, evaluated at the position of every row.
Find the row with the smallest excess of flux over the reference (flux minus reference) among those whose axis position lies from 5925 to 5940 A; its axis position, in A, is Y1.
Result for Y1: 5926.03 A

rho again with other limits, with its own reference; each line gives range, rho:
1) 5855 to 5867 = 5856.84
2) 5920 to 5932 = 5931.49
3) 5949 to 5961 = 5954.75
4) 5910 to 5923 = 5915.12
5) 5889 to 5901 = 5900.16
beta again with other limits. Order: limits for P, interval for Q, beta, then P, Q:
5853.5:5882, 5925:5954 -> -10.5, 10.7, 0.25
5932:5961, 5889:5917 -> -10.0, 10.7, 0.65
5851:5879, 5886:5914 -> -10.0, 10.7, 0.66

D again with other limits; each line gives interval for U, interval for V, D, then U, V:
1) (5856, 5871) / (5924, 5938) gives 0.97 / 10.74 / 10.5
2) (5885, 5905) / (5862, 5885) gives 1.10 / 9.75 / 10.7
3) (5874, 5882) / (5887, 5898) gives 0.86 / 10.81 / 9.3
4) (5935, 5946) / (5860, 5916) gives 0.96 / 10.72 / 10.3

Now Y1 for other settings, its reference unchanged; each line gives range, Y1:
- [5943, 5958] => 5953.38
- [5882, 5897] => 5889.30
